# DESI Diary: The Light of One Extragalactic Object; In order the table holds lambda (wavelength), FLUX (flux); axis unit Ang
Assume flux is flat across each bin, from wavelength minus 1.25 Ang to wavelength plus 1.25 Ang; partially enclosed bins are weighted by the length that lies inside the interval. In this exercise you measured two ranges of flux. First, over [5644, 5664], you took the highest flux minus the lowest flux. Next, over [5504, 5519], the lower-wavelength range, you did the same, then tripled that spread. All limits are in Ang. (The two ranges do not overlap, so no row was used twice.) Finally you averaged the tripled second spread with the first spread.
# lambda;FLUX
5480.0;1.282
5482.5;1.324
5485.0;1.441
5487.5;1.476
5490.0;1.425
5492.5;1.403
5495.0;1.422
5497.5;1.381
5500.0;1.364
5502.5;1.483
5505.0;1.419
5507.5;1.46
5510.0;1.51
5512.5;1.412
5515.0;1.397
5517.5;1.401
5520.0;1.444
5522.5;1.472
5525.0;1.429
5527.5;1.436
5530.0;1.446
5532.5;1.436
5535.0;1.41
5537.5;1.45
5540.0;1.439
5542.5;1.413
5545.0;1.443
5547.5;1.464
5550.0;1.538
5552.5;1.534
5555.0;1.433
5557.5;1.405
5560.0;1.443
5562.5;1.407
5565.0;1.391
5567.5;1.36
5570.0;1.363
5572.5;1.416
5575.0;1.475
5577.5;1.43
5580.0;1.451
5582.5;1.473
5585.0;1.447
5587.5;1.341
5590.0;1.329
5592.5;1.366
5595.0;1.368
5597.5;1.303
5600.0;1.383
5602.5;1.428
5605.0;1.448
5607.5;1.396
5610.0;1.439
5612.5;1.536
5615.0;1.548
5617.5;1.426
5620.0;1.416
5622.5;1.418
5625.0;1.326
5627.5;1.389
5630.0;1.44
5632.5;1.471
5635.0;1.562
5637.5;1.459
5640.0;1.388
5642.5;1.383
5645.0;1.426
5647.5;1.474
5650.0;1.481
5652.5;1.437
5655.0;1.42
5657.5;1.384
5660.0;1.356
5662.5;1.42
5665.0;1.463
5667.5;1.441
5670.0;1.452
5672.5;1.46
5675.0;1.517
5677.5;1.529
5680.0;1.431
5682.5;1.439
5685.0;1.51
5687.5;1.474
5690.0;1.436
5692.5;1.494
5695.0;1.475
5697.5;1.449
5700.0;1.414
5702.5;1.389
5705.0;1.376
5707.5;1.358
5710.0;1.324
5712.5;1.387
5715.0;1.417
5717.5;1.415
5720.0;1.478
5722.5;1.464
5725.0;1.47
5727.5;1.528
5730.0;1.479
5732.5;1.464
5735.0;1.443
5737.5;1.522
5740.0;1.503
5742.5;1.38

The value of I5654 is 0.23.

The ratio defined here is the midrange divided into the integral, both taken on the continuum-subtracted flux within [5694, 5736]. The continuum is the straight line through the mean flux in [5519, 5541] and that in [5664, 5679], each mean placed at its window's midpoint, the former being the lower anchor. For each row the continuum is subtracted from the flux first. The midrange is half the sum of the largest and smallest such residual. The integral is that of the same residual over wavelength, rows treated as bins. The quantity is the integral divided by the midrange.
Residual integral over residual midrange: 38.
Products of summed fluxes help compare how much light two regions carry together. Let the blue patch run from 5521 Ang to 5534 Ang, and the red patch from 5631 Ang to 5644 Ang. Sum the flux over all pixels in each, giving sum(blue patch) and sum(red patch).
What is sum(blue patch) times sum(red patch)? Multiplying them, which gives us 52.4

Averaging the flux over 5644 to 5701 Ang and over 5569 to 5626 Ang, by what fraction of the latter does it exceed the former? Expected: -0.026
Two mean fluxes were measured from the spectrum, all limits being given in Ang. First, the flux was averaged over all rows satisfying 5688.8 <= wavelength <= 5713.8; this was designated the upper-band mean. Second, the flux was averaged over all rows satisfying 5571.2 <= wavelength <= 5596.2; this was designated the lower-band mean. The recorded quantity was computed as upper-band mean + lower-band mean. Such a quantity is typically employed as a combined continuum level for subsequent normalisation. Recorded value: 2.82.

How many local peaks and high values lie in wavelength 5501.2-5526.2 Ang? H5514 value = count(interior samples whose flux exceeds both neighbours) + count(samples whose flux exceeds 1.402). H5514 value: 10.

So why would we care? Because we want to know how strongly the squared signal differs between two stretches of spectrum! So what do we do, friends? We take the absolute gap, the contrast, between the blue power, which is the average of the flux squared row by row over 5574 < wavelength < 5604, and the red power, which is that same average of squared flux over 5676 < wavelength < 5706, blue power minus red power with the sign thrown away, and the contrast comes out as 0.15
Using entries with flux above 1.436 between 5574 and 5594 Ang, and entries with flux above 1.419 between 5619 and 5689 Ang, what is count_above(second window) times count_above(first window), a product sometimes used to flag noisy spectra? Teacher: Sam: 80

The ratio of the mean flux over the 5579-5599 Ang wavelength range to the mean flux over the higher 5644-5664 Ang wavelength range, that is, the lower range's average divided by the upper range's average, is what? 0.97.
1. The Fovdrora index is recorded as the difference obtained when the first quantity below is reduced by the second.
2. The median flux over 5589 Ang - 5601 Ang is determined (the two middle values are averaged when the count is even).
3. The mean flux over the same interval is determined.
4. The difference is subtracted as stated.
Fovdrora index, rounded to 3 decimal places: 0.016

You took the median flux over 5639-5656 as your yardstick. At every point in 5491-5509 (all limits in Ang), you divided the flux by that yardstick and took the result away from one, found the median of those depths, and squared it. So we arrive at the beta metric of 0.0000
